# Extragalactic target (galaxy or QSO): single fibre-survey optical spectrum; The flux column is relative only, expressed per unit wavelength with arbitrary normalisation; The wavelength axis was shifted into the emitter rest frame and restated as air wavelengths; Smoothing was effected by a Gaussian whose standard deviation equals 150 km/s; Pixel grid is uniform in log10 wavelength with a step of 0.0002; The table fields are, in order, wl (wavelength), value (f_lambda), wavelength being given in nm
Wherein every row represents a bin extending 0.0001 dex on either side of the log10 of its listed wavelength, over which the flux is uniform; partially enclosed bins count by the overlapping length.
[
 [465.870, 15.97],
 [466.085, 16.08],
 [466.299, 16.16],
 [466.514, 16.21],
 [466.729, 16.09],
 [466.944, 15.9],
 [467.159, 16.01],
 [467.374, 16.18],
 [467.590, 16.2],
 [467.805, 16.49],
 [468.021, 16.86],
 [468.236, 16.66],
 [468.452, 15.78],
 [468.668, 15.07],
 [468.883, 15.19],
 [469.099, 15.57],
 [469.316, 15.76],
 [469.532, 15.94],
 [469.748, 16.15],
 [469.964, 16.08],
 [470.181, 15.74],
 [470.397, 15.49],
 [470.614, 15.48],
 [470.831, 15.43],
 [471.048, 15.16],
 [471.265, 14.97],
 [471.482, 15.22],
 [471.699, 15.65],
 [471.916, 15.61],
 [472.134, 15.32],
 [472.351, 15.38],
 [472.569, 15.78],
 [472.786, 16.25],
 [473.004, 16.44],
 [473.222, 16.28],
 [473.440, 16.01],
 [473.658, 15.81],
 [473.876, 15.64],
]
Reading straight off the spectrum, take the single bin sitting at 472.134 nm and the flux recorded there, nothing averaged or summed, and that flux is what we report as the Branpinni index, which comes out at 15.32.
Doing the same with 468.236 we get 16.66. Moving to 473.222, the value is 16.28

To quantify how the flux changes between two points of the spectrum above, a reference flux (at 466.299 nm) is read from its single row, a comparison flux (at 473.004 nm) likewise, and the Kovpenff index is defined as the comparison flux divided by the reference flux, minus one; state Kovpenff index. 0.017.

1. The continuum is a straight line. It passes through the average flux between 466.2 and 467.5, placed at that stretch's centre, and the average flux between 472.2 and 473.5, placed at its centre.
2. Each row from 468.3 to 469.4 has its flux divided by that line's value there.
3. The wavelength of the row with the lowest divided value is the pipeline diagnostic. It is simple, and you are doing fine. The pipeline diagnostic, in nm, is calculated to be 468.668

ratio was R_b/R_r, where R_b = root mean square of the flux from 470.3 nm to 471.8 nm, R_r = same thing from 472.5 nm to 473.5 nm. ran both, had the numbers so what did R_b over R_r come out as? 0.95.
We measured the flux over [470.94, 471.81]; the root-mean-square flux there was 15.3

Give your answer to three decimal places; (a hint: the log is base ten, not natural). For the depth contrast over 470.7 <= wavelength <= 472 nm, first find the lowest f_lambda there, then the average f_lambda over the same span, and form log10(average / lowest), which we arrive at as 0.011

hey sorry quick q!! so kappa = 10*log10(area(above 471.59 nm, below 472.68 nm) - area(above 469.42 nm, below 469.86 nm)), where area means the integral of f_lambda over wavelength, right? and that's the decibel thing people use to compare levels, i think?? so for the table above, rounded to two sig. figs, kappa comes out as 10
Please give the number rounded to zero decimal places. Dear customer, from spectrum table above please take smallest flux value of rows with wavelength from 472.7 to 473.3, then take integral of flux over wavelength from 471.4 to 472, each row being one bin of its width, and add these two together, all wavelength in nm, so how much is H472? 26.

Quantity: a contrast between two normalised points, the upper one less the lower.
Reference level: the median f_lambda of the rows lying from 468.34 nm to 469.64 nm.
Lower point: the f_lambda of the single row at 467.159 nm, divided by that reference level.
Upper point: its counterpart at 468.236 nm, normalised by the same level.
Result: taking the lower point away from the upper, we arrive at 0.041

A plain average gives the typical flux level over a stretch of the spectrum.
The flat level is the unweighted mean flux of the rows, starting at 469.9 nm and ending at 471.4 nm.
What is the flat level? 15.5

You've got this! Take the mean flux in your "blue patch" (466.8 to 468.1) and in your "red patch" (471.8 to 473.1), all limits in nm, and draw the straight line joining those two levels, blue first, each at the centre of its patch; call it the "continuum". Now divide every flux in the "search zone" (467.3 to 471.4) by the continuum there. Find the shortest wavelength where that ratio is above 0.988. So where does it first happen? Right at 467.374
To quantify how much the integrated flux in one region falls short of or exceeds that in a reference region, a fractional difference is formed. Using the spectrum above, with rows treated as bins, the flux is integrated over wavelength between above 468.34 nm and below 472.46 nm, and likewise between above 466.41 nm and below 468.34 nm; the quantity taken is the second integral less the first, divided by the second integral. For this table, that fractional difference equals -1.03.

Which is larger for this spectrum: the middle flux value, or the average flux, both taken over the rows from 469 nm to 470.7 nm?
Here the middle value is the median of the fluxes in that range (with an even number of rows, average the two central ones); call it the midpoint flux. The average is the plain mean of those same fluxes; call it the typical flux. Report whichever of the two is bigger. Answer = 15.8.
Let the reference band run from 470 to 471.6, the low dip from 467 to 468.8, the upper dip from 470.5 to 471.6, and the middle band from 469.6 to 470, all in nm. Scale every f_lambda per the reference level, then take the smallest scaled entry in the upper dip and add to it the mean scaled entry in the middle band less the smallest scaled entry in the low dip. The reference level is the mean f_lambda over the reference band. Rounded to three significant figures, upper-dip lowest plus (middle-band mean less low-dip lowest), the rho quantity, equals 1.04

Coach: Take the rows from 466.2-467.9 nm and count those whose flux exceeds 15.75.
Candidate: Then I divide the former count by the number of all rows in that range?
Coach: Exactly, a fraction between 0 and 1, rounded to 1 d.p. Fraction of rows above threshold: 1.0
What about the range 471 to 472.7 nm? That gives 0.1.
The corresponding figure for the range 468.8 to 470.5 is 0.5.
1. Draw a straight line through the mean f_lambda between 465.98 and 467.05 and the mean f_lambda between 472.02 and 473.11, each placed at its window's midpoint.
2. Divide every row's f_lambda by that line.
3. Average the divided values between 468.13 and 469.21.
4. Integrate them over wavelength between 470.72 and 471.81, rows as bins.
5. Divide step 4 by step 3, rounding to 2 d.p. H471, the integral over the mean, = 1.07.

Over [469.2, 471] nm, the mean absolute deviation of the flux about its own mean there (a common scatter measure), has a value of 0.22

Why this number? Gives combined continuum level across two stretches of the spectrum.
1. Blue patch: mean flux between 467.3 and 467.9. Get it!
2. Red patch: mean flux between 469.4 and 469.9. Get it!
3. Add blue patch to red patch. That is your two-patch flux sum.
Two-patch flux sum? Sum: 32.3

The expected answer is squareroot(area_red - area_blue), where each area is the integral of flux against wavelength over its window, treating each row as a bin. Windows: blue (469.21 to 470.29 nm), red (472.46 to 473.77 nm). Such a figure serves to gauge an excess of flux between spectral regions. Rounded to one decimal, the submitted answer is 2.0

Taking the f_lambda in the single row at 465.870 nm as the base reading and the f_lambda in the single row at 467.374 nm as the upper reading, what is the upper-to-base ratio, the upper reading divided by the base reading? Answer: 1.01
